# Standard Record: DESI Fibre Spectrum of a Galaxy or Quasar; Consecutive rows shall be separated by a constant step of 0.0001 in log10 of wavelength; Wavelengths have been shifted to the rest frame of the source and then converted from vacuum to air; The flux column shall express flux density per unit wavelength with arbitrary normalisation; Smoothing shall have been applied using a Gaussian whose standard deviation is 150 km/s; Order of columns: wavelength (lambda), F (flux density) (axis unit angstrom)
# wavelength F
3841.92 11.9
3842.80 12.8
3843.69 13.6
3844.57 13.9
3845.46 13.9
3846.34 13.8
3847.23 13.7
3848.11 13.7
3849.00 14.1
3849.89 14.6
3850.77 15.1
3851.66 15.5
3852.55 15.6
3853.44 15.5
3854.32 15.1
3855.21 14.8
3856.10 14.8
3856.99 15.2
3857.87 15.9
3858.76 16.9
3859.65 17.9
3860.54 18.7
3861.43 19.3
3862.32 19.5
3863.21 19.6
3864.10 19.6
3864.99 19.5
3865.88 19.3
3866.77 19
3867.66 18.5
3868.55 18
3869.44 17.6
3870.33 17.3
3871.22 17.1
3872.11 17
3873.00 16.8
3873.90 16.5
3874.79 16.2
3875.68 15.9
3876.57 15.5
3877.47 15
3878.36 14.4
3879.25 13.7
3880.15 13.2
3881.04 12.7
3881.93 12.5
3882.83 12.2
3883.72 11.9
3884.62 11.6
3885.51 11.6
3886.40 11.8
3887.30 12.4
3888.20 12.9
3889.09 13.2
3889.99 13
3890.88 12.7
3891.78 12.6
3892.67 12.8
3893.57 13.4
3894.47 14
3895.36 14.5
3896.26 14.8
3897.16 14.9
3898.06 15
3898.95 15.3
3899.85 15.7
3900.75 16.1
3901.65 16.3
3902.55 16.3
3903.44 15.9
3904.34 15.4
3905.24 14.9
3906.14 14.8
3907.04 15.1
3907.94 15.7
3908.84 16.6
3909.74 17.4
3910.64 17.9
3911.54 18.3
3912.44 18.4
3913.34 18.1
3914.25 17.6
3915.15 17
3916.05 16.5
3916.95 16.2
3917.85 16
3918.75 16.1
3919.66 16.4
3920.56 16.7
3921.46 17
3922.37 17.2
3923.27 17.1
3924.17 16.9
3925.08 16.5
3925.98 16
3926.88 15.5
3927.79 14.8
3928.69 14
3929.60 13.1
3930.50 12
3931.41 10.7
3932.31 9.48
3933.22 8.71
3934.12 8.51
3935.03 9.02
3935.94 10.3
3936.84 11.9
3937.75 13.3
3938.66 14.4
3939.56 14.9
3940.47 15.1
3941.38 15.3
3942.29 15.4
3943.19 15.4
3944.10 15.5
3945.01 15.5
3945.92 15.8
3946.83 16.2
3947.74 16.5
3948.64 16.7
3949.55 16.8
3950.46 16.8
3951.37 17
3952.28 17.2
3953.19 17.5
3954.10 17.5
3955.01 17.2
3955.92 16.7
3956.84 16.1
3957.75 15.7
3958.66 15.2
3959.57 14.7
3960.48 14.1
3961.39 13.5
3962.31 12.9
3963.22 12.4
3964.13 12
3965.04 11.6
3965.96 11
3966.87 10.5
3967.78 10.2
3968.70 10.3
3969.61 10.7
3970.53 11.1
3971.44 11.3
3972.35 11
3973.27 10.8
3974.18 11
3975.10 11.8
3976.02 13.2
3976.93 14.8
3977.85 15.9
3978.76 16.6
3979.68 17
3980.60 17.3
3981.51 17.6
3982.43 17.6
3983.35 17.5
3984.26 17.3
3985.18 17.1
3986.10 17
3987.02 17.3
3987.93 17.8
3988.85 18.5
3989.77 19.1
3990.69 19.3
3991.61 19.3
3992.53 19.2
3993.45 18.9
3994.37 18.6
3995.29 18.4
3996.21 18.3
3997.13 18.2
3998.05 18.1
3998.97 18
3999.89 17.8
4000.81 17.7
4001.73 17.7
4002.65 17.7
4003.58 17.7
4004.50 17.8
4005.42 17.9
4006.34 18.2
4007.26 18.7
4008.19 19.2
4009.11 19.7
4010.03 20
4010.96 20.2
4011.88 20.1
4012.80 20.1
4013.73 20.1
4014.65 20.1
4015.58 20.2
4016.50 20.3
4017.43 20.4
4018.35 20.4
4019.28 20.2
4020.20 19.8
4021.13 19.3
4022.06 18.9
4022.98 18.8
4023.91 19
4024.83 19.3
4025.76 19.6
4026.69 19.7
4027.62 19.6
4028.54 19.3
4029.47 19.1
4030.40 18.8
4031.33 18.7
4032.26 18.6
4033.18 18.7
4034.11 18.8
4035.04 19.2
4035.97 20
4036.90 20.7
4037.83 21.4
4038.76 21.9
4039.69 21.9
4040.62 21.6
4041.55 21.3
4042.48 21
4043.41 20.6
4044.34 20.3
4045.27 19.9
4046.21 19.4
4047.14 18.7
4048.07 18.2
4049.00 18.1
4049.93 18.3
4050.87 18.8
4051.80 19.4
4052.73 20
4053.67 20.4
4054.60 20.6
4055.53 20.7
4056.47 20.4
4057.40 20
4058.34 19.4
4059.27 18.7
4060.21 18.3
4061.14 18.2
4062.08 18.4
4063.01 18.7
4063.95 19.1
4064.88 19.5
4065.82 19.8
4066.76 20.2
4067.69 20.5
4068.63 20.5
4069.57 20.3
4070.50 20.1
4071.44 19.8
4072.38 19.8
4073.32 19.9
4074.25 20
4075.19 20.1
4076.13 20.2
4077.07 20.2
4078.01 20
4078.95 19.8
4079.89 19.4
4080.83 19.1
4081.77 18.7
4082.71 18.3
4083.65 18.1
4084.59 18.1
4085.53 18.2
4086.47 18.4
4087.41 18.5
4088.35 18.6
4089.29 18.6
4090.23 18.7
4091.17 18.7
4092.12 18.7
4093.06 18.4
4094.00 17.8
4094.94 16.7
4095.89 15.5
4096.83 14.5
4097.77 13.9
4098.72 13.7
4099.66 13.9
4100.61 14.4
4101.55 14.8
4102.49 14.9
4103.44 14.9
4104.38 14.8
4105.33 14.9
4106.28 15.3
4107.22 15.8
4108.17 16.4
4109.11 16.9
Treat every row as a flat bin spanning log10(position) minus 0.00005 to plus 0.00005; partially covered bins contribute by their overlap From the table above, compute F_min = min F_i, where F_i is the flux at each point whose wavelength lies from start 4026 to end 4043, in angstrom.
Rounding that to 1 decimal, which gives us 18.6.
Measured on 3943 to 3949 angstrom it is 15.4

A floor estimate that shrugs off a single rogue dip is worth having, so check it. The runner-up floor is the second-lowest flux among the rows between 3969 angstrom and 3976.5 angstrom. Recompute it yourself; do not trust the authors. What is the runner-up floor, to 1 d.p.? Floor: 10.8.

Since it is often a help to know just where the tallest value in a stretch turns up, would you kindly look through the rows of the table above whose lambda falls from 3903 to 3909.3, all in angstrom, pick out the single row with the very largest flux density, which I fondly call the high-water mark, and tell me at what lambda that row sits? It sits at 3908.84 angstrom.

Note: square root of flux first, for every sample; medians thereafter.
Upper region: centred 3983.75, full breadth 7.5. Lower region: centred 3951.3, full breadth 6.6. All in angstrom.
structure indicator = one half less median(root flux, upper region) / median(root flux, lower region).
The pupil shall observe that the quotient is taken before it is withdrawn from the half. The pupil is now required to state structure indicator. -0.51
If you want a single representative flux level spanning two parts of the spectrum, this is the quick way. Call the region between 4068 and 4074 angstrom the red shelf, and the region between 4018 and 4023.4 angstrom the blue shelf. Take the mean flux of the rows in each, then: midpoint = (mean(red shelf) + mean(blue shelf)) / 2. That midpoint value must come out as 20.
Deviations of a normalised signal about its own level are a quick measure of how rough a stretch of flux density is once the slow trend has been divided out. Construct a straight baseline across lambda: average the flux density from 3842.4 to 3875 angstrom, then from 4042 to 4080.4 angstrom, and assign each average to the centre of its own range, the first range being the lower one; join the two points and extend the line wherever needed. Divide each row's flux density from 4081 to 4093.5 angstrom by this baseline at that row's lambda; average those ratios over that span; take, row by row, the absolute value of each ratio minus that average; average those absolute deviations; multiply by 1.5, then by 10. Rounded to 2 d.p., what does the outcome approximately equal 0.13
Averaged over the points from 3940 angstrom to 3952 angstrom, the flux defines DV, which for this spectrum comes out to 16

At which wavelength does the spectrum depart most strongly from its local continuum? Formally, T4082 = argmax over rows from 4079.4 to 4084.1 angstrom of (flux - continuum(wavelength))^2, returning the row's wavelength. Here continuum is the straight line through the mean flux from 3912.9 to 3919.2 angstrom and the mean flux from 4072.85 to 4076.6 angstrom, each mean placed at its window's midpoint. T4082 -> 4083.65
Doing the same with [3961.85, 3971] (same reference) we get 3967.78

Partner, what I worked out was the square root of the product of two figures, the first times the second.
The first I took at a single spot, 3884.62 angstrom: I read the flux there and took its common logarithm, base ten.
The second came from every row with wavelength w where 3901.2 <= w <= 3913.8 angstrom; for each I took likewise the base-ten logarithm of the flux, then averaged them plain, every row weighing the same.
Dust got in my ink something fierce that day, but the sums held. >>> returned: 1.14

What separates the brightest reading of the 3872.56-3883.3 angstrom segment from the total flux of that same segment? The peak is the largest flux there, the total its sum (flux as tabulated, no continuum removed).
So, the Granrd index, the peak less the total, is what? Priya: -158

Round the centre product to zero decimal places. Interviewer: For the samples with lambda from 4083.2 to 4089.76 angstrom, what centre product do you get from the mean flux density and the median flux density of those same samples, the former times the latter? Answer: 338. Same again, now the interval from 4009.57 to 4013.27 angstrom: 404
